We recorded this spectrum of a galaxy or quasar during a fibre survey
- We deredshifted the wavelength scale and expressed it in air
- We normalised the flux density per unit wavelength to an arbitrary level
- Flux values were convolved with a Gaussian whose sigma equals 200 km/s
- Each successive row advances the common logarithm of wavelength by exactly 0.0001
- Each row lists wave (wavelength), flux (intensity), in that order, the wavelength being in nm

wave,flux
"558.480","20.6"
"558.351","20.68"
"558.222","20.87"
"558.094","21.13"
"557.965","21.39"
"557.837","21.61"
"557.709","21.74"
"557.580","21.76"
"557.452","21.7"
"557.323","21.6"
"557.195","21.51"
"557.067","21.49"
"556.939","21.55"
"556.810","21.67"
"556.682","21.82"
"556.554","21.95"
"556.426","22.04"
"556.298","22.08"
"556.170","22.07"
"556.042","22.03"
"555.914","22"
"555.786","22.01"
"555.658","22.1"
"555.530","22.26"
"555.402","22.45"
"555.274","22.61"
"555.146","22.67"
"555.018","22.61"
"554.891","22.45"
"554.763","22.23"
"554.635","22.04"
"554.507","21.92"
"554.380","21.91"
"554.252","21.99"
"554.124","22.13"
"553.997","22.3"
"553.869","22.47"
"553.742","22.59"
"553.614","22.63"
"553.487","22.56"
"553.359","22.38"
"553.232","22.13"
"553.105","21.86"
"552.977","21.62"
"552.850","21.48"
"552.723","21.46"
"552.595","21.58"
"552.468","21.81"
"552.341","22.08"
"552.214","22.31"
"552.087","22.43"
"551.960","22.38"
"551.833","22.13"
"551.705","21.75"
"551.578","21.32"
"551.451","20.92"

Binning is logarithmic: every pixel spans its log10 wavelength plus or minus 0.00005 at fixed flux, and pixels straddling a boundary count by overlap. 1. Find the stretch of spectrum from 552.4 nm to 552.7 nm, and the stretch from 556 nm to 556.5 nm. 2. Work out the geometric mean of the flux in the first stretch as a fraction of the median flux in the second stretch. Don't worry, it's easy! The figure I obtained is 0.98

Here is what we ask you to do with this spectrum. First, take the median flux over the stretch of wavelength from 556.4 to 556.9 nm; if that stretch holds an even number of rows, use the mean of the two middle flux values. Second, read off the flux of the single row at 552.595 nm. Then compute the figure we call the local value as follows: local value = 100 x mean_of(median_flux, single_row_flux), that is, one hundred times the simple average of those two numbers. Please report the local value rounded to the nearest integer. 2173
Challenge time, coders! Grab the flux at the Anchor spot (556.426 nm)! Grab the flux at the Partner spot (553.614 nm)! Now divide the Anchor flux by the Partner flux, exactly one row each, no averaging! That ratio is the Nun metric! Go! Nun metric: 0.974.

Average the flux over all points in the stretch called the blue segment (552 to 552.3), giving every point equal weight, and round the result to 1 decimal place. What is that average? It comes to 22.4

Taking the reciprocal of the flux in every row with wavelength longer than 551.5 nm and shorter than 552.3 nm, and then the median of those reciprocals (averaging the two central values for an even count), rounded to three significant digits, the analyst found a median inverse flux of 0.0450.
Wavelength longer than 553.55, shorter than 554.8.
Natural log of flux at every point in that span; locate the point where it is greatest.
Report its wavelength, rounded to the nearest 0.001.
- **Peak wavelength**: 553.614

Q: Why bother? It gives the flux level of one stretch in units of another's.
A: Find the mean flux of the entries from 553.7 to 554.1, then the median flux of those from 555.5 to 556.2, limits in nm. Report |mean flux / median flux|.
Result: 1.018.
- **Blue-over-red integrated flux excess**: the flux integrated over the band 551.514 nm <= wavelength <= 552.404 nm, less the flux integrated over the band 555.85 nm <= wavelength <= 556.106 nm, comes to 14.0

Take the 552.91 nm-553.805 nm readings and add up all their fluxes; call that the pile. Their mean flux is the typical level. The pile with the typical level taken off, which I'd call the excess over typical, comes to 134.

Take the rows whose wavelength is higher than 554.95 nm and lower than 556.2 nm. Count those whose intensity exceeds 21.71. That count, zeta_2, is 10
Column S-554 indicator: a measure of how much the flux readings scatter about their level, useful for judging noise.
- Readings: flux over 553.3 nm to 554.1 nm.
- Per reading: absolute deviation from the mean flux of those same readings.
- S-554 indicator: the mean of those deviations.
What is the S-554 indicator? 0.105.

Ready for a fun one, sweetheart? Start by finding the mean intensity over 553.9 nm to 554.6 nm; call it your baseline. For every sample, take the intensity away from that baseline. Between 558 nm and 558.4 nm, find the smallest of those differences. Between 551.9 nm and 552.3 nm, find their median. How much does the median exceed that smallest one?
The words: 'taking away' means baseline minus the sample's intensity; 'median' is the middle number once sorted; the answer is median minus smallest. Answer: -1.25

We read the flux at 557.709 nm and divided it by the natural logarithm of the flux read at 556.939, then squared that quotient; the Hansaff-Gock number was 50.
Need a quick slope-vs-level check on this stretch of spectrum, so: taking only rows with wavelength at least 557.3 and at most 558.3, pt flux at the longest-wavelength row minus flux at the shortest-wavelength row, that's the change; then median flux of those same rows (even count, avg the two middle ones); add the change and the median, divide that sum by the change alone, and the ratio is -29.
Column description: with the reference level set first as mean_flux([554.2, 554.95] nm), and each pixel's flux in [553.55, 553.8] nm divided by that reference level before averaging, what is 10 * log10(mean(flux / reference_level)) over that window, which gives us 0.10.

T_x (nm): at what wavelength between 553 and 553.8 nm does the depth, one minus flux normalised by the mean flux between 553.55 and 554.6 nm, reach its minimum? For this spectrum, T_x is 553.614 nm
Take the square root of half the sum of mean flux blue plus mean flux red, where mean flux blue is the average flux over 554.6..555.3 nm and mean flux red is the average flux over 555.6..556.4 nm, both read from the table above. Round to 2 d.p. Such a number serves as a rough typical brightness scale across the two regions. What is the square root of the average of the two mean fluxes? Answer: 4.72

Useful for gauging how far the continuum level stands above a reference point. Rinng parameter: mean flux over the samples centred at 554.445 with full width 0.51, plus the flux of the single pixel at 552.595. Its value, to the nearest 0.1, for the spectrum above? 43.5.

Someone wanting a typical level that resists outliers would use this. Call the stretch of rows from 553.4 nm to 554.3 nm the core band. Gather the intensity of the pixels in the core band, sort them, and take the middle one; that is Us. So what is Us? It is 22.5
